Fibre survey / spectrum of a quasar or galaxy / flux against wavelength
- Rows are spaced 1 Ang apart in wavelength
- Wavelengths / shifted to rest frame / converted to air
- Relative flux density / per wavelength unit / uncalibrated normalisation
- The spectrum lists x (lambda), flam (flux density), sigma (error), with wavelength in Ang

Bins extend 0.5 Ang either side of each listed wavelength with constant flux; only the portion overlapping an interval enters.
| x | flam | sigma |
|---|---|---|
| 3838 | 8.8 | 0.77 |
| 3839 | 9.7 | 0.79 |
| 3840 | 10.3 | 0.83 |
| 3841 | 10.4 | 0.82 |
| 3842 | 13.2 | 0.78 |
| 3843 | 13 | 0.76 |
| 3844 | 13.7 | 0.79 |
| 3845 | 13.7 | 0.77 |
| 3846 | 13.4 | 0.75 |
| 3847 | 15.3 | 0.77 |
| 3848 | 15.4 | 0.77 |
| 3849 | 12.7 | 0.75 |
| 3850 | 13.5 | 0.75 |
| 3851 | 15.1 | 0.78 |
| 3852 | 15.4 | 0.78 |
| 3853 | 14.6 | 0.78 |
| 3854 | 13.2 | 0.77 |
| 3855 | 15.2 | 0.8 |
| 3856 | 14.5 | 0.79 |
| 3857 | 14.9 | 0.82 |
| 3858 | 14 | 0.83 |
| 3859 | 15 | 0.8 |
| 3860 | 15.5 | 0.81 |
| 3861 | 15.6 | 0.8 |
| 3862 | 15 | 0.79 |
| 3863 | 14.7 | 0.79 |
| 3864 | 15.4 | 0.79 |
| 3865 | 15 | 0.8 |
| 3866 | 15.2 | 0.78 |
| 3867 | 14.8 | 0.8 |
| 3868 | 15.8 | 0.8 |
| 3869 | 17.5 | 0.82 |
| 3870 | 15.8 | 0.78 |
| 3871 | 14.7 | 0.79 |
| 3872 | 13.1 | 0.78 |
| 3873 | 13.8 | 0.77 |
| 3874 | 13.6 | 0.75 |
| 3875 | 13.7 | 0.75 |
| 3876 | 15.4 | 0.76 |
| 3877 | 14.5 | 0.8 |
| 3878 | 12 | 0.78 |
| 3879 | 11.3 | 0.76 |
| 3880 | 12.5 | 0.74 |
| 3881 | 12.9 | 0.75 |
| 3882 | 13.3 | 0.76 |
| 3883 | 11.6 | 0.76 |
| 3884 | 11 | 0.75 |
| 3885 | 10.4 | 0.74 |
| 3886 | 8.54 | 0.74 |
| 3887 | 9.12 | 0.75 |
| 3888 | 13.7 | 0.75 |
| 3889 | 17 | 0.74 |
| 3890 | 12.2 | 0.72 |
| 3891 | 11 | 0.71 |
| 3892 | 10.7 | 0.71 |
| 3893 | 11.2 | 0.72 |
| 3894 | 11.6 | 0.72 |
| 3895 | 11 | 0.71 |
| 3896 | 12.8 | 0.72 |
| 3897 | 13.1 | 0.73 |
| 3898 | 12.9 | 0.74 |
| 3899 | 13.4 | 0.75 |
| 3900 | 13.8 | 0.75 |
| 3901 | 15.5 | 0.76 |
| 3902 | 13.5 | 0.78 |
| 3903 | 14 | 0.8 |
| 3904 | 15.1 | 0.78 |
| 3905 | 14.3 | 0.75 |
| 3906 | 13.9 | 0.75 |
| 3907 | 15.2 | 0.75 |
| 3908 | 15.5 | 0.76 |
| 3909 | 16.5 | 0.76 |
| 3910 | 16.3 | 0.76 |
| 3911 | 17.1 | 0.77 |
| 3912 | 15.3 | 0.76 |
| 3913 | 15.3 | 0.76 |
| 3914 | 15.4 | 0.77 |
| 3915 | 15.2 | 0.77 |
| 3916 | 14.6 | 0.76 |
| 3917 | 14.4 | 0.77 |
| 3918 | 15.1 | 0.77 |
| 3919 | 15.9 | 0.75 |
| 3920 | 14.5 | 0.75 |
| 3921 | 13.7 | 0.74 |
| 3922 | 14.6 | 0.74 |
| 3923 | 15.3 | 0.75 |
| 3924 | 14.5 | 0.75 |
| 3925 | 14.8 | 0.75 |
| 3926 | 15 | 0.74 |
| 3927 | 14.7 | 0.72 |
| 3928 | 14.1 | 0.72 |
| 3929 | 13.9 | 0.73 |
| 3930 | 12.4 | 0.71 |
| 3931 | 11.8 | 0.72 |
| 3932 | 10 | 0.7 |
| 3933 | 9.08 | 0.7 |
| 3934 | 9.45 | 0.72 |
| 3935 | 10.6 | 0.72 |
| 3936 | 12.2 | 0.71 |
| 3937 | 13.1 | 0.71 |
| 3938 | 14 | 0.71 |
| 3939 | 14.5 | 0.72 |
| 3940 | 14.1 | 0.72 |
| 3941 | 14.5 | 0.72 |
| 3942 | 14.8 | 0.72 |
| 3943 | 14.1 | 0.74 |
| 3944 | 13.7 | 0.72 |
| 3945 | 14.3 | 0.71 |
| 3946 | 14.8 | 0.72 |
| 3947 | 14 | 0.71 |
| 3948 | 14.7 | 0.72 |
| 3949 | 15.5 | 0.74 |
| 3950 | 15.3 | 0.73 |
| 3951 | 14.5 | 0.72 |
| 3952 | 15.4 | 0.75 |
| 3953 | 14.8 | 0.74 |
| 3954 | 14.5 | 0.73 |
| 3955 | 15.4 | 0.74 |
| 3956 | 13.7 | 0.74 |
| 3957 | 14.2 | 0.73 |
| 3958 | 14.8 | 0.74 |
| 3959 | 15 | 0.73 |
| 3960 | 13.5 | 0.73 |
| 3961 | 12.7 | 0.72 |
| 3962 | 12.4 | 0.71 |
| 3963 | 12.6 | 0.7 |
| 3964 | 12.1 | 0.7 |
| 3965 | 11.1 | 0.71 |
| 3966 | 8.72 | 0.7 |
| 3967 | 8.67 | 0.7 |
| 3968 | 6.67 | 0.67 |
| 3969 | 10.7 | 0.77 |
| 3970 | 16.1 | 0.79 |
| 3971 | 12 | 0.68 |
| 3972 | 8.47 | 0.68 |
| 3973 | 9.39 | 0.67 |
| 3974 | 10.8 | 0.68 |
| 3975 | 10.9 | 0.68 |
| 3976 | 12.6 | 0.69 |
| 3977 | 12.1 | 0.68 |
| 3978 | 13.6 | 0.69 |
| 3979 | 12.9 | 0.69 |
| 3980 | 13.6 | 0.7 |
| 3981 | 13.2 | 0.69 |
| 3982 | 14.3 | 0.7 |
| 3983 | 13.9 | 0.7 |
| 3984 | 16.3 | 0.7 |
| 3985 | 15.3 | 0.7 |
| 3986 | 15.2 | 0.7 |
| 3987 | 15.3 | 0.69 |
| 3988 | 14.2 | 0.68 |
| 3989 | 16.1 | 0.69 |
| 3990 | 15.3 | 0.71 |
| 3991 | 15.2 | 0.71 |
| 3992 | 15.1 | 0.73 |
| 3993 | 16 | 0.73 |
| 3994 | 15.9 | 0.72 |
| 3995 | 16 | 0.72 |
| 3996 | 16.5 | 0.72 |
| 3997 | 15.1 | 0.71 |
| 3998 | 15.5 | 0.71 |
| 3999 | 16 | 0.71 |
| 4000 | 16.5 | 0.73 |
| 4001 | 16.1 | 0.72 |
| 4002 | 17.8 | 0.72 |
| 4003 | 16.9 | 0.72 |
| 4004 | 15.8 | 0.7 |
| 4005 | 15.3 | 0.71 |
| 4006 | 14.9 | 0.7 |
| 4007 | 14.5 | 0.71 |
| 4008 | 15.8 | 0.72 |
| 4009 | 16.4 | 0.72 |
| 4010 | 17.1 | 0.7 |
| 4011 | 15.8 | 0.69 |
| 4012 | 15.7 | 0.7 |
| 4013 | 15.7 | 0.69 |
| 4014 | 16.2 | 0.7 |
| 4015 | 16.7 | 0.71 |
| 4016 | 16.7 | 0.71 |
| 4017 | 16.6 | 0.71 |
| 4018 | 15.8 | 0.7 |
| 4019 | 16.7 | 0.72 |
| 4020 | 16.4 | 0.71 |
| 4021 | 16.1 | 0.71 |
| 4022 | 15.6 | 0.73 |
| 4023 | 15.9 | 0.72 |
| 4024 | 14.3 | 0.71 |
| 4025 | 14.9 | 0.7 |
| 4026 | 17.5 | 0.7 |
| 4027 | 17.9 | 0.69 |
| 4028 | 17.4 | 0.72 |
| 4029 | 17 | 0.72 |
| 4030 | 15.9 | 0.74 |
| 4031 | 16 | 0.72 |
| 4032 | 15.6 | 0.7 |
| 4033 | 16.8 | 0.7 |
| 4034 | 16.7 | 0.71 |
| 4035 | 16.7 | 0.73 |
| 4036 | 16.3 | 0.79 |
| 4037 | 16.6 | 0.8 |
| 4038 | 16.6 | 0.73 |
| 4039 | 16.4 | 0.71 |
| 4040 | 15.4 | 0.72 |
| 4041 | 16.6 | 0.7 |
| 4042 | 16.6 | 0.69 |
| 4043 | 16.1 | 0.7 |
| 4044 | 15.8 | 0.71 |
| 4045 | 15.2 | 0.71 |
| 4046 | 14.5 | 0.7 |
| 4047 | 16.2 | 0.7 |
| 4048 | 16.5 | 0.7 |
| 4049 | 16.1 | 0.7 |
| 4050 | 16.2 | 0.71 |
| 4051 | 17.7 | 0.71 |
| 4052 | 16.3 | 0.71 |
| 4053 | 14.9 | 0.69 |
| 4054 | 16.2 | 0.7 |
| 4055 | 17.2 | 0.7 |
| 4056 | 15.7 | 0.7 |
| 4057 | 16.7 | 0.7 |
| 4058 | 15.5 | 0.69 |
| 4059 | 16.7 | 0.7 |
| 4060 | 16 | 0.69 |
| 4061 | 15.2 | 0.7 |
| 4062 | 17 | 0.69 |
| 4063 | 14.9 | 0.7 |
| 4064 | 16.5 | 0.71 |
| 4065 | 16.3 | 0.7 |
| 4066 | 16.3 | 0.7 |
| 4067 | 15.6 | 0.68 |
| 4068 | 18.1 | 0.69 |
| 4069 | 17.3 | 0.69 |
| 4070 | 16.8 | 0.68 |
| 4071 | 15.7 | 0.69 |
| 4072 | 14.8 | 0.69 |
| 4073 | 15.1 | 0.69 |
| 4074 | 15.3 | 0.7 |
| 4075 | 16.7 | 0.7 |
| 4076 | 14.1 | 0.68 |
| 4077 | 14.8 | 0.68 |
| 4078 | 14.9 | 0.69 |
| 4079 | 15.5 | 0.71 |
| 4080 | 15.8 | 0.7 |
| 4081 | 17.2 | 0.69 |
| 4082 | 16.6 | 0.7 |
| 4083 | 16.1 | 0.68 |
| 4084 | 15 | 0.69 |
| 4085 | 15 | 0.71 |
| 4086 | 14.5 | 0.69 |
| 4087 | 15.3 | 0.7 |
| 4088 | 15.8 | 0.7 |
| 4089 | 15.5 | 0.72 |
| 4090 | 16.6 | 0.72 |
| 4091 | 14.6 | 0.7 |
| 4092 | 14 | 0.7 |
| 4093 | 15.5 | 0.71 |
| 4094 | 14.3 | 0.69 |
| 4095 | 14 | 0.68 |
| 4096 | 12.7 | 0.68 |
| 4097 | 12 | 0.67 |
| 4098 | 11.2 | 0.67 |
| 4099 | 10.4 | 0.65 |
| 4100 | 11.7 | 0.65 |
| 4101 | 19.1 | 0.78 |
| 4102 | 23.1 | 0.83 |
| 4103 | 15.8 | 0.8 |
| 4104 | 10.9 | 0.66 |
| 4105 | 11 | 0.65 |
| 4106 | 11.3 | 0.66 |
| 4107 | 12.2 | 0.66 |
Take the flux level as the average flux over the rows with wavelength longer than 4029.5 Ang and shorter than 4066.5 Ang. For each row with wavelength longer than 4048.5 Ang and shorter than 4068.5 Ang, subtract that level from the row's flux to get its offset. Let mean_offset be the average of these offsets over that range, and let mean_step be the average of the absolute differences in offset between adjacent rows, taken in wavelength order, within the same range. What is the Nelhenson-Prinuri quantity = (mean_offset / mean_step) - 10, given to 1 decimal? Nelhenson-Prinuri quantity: -9.9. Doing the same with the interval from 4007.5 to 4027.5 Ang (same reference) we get -10.0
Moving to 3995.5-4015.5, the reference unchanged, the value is -10.2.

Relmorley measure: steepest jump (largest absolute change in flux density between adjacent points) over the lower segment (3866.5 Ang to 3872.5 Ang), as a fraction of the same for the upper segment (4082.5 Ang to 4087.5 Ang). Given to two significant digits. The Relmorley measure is 1.5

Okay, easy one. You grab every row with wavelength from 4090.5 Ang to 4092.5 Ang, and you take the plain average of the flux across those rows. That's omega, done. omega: 14.3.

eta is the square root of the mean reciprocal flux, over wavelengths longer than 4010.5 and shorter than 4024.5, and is 0.25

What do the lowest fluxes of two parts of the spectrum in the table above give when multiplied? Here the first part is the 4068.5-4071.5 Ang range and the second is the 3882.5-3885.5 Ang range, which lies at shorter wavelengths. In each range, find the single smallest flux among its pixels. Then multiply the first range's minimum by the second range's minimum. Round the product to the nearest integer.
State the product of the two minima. 163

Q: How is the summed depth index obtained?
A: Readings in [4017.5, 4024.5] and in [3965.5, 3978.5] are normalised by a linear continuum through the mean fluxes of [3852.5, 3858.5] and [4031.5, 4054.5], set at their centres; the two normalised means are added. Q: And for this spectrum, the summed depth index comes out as 1.69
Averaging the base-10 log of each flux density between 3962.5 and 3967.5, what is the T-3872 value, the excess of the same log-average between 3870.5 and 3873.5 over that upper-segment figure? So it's 0.12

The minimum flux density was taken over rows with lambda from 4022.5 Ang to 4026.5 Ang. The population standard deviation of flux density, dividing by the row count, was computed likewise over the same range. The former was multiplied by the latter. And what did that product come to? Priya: 17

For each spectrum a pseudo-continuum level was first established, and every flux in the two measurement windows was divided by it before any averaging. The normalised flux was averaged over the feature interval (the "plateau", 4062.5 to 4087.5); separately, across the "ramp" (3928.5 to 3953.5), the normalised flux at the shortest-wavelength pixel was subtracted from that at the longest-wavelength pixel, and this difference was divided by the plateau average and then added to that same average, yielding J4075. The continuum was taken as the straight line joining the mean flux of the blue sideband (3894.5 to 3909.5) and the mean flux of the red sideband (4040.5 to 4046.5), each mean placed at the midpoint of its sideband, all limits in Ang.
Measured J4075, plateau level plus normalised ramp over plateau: 1.0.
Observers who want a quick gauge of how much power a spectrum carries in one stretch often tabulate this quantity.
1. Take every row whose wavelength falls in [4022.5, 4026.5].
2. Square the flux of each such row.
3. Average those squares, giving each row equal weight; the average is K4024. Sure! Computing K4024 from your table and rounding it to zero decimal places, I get 246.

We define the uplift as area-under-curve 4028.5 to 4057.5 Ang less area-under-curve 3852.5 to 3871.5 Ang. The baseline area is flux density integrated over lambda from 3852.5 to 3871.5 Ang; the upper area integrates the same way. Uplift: 184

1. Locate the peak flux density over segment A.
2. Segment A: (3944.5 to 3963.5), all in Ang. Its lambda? 3949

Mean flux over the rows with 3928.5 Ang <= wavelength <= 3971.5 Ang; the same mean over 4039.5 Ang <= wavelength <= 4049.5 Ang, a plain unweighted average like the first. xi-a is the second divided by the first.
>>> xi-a 1.22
